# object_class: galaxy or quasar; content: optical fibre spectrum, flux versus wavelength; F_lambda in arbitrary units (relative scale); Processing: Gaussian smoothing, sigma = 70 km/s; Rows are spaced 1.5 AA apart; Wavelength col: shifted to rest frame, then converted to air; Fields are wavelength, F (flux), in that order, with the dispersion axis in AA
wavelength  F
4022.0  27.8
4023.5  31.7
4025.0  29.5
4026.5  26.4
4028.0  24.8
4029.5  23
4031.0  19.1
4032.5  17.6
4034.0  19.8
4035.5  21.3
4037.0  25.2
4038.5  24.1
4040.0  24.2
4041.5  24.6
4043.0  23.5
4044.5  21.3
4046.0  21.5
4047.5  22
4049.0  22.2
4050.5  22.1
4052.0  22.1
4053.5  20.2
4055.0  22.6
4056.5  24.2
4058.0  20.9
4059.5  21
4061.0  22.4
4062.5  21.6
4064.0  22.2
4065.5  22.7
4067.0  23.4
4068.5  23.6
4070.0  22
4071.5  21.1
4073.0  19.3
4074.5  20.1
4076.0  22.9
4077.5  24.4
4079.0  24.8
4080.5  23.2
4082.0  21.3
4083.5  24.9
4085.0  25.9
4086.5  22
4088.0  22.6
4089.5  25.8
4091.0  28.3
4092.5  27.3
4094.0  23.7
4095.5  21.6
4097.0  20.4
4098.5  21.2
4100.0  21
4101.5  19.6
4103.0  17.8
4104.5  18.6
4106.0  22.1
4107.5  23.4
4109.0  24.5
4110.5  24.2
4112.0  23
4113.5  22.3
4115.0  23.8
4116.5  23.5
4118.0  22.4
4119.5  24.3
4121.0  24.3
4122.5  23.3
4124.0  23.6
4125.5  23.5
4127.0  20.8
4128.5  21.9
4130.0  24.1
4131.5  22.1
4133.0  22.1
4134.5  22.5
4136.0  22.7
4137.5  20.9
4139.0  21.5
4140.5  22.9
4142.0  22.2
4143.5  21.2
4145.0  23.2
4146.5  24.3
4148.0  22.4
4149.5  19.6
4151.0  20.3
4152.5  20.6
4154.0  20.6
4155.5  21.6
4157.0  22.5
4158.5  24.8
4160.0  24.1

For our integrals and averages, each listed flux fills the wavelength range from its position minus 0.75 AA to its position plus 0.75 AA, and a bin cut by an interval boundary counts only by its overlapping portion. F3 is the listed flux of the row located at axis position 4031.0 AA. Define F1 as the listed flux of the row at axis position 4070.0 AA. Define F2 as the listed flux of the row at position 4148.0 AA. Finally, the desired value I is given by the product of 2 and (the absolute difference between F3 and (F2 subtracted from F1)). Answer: 39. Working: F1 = 22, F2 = 22.4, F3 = 19.1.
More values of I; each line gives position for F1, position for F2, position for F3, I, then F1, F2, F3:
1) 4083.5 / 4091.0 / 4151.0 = 47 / 24.9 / 28.3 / 20.3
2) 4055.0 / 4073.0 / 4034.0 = 33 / 22.6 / 19.3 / 19.8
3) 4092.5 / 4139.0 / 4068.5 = 36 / 27.3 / 21.5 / 23.6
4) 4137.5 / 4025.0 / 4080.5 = 64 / 20.9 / 29.5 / 23.2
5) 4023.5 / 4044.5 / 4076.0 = 25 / 31.7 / 21.3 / 22.9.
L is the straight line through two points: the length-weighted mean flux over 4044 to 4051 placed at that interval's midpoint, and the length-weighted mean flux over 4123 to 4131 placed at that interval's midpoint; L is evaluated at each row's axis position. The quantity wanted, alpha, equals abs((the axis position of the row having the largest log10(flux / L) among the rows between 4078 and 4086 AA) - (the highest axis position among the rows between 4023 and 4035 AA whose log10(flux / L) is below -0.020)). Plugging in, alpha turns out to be 51.0 AA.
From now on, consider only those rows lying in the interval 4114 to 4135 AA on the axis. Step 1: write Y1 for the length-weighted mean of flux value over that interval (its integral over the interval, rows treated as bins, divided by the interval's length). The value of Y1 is 23.0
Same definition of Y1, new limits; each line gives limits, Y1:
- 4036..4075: 22.3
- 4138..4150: 22.2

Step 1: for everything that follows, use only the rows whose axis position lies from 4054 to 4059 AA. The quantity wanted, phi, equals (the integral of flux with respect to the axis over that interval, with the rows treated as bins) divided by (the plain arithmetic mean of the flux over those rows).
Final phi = 4.96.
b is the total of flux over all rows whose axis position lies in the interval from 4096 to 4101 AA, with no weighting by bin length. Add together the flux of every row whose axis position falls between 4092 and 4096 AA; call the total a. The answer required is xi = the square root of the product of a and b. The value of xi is 67.4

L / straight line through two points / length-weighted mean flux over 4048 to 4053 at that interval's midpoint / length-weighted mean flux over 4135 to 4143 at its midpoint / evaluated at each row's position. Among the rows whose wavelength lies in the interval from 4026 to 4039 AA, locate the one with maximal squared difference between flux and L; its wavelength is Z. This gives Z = 4032.5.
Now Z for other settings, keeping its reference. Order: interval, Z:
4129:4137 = 4130.0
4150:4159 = 4158.5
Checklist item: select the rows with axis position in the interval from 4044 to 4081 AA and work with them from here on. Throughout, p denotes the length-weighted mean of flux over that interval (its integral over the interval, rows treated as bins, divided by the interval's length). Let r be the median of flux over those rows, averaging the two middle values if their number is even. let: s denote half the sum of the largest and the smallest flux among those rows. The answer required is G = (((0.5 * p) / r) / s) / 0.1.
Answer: 0.227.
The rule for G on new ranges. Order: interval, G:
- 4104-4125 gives 0.229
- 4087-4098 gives 0.209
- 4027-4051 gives 0.235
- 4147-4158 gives 0.245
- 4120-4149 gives 0.223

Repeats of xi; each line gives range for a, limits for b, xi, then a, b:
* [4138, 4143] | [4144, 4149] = 68.2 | 66.6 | 69.9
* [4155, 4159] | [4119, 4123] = 70.4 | 68.9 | 71.9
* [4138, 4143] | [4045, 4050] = 66.1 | 66.6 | 65.7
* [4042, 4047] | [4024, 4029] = 73.1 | 66.3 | 80.7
